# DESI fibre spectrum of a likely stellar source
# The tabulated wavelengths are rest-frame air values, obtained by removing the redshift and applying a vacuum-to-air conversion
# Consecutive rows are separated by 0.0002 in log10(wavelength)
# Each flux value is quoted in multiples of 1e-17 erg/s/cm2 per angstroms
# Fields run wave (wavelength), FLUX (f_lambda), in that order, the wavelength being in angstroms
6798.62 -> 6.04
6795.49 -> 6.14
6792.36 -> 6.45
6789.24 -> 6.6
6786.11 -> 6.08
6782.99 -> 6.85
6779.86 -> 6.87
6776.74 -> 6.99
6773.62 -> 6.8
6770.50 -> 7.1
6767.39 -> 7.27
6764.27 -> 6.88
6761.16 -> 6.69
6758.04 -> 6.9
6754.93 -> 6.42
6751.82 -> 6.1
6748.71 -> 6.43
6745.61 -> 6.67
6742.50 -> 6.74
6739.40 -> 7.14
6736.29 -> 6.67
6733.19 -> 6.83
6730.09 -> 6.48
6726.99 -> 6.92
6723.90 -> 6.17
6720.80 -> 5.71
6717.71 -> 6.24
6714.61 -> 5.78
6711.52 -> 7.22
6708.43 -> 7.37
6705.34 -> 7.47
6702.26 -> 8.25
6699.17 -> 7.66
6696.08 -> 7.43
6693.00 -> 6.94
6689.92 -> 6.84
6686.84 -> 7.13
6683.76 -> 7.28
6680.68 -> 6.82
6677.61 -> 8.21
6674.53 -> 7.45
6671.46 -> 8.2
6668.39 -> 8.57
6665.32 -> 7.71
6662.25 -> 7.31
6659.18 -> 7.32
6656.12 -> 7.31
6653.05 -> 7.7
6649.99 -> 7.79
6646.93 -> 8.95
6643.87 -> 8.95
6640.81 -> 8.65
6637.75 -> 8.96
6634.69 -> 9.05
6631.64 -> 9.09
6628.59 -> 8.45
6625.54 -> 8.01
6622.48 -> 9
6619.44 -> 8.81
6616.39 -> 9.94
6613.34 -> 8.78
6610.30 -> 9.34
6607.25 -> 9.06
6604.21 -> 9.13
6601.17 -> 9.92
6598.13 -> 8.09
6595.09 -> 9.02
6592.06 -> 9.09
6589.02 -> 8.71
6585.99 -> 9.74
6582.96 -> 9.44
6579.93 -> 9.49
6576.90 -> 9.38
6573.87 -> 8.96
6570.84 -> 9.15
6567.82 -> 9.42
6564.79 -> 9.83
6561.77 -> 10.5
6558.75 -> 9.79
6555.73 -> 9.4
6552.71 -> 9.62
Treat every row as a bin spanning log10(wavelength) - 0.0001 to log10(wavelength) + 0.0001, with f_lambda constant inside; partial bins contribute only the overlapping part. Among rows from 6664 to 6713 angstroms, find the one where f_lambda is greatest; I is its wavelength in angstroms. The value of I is 6668.39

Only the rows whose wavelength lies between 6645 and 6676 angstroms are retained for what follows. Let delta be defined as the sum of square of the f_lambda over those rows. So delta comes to 616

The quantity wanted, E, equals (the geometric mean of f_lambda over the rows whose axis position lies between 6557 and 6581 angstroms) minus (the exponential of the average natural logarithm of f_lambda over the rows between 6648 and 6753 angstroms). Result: 2.5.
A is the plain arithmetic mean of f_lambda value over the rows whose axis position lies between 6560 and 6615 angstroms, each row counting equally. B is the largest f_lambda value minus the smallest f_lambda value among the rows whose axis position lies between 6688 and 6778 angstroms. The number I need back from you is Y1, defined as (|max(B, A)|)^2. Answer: 86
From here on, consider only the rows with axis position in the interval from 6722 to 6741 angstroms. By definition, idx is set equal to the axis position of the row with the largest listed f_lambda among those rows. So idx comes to 6739.40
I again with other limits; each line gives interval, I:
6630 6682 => 6631.64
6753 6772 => 6767.39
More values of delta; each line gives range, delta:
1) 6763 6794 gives 462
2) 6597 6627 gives 815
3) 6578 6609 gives 843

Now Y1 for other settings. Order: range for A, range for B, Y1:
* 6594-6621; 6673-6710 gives 83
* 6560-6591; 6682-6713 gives 90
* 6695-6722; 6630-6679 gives 49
